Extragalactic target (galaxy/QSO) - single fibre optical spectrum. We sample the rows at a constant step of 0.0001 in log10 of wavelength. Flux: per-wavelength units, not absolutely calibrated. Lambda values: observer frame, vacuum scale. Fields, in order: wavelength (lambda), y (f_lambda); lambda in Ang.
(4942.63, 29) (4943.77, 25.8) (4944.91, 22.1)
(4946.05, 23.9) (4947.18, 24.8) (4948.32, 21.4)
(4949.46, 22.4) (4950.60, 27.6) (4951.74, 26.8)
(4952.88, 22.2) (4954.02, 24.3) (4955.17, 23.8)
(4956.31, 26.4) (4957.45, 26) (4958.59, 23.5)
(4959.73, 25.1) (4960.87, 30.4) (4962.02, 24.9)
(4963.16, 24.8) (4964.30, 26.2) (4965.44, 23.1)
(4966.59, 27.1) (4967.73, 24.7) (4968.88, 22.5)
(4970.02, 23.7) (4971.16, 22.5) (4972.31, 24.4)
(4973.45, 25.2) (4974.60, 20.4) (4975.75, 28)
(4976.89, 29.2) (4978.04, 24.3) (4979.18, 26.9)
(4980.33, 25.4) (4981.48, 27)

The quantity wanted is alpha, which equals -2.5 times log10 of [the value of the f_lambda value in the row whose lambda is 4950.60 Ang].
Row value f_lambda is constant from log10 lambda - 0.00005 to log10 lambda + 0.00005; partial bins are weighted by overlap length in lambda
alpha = -3.60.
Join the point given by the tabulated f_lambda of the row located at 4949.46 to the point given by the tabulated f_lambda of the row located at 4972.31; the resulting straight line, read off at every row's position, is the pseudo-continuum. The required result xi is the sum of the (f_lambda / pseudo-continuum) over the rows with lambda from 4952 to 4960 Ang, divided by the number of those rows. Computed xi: 1.064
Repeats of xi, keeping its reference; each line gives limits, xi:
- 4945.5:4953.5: 1.078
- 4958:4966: 1.082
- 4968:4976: 0.976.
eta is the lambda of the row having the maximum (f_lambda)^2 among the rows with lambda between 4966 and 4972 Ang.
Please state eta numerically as 4966.59 Ang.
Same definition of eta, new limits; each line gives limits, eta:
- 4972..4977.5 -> 4976.89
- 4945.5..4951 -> 4950.60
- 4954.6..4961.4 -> 4960.87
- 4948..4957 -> 4950.60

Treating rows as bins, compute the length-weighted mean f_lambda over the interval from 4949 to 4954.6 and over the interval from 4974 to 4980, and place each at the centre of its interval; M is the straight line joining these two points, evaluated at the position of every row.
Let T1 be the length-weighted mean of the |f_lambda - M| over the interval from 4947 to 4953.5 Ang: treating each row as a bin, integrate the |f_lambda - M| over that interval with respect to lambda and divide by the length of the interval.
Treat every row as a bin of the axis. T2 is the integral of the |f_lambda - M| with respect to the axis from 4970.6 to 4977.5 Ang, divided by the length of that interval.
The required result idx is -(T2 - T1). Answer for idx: -0.3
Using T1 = 2.3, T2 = 2.6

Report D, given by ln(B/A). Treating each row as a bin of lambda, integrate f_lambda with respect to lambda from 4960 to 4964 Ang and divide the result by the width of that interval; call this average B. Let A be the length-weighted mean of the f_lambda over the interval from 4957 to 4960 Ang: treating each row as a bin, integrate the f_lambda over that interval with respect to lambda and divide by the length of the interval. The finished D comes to 0.07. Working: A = 24.8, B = 26.5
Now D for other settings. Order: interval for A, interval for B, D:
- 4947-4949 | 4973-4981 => 0.12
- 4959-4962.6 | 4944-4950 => -0.14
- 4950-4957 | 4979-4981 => 0.03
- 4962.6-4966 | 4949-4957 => 0.00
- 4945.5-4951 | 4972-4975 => -0.02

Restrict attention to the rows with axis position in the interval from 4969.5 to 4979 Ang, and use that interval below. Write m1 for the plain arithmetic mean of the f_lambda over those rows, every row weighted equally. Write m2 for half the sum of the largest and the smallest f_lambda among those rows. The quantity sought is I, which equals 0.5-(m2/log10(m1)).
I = -17.3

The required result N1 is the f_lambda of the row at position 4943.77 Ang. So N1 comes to 25.8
